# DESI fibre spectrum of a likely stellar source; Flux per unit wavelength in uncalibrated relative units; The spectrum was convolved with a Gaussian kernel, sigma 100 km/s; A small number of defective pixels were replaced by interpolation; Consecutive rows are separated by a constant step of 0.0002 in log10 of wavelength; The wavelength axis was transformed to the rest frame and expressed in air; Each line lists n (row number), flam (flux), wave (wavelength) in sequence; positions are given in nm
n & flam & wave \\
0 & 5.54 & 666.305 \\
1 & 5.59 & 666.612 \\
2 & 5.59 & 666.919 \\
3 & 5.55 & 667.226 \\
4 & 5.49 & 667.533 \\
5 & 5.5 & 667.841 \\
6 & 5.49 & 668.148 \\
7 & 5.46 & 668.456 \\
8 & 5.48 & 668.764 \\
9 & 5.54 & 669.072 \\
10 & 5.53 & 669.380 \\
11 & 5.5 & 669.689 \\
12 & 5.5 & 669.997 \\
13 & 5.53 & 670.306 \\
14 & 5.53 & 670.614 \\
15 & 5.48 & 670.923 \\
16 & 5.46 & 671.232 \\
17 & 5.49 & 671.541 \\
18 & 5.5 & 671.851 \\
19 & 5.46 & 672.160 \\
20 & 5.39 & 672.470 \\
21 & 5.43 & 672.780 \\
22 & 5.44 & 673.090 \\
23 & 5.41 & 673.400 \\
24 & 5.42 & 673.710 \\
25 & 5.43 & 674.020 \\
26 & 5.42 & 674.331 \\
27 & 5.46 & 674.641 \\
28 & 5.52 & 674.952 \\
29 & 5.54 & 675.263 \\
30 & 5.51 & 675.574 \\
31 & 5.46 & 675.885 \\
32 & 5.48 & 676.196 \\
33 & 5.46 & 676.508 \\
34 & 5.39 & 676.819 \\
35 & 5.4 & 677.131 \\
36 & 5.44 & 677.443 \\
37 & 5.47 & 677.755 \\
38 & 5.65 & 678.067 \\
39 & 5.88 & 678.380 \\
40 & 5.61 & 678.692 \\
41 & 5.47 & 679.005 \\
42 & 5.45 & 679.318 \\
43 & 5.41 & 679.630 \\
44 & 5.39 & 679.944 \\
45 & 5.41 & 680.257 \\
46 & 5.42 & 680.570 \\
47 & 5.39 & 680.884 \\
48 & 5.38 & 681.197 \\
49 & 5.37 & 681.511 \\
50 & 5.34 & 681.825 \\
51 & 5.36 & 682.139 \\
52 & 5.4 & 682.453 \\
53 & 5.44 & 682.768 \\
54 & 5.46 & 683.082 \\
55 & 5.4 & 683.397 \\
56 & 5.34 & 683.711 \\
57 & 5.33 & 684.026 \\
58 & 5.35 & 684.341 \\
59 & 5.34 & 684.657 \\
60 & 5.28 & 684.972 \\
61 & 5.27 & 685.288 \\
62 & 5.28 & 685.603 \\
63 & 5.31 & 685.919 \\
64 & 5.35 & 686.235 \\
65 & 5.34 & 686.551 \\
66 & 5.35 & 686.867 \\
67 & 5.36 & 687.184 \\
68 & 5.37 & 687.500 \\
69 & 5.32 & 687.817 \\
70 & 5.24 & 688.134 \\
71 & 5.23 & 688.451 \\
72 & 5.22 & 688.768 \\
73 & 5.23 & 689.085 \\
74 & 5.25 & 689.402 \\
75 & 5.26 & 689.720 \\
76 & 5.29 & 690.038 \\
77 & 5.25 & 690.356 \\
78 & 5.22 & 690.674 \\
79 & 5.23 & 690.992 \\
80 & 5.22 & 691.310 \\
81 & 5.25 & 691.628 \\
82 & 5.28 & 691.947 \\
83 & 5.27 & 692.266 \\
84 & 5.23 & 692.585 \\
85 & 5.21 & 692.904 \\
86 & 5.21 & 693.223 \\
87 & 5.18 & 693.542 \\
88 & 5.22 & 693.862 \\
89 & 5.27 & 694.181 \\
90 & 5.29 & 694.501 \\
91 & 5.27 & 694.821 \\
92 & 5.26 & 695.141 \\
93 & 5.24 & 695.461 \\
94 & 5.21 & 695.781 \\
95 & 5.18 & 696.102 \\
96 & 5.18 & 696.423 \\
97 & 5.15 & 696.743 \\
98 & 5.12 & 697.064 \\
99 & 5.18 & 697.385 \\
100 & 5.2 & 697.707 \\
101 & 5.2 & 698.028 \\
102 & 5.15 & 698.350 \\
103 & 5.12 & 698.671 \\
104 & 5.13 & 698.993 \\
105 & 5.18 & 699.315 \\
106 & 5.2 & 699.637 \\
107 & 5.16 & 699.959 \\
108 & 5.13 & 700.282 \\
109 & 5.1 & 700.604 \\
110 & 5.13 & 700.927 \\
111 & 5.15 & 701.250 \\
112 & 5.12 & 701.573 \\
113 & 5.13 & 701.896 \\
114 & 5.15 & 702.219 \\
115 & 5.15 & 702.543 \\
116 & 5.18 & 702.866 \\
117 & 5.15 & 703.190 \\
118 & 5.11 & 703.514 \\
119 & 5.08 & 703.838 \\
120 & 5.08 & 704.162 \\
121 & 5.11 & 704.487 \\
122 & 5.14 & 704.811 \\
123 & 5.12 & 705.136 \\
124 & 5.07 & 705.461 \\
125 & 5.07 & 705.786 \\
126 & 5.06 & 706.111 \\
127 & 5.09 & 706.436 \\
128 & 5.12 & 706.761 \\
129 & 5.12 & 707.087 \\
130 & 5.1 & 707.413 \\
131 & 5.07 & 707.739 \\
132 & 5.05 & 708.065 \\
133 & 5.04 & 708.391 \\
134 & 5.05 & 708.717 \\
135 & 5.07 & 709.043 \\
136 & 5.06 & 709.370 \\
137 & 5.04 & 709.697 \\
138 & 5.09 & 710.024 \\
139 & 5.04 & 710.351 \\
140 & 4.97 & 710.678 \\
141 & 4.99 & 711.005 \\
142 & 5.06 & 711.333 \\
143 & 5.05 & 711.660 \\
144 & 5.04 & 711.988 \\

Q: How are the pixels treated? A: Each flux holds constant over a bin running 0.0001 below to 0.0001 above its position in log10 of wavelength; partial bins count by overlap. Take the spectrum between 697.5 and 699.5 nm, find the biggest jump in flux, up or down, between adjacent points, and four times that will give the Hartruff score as 0.20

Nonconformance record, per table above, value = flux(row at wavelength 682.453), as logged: 5.4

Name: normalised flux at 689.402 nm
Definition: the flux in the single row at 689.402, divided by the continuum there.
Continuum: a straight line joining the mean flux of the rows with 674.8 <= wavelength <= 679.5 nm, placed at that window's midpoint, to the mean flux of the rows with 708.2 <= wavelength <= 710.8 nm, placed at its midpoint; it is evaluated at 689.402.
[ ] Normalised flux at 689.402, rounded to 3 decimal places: 0.984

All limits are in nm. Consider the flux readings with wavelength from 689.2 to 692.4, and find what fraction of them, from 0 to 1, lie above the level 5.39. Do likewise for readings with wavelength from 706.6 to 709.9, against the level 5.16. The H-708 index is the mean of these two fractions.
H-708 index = 0.0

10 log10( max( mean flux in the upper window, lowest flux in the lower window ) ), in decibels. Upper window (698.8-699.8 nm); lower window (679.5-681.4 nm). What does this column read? 7.31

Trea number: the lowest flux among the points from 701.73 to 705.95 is 5.07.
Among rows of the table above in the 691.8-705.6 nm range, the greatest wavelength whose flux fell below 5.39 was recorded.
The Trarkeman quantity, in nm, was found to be 705.461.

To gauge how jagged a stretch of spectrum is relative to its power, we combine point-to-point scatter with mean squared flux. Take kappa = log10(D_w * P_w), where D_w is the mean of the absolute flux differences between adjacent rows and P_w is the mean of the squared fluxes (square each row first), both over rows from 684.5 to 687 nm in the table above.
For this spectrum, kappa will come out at -0.16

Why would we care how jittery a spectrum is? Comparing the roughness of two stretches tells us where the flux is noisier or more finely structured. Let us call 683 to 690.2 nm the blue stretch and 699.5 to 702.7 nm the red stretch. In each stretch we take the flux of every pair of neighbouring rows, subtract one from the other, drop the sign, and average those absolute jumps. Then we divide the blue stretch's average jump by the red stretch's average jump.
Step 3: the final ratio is 1.1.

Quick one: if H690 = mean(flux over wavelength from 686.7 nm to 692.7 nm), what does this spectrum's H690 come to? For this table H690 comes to 5.27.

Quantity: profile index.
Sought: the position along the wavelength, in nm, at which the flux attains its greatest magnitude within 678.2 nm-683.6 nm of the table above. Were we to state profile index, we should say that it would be 678.380 nm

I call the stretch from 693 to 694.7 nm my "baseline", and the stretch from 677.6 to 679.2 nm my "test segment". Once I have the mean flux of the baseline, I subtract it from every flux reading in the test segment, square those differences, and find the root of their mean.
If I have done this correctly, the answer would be 0.41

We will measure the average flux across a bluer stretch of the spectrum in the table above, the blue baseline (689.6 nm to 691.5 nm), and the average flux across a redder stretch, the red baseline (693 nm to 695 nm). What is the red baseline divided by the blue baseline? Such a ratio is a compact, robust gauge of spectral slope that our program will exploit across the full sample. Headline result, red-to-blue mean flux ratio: 0.999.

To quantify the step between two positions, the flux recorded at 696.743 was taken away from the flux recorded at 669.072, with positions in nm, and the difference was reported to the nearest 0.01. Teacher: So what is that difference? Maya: 0.39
